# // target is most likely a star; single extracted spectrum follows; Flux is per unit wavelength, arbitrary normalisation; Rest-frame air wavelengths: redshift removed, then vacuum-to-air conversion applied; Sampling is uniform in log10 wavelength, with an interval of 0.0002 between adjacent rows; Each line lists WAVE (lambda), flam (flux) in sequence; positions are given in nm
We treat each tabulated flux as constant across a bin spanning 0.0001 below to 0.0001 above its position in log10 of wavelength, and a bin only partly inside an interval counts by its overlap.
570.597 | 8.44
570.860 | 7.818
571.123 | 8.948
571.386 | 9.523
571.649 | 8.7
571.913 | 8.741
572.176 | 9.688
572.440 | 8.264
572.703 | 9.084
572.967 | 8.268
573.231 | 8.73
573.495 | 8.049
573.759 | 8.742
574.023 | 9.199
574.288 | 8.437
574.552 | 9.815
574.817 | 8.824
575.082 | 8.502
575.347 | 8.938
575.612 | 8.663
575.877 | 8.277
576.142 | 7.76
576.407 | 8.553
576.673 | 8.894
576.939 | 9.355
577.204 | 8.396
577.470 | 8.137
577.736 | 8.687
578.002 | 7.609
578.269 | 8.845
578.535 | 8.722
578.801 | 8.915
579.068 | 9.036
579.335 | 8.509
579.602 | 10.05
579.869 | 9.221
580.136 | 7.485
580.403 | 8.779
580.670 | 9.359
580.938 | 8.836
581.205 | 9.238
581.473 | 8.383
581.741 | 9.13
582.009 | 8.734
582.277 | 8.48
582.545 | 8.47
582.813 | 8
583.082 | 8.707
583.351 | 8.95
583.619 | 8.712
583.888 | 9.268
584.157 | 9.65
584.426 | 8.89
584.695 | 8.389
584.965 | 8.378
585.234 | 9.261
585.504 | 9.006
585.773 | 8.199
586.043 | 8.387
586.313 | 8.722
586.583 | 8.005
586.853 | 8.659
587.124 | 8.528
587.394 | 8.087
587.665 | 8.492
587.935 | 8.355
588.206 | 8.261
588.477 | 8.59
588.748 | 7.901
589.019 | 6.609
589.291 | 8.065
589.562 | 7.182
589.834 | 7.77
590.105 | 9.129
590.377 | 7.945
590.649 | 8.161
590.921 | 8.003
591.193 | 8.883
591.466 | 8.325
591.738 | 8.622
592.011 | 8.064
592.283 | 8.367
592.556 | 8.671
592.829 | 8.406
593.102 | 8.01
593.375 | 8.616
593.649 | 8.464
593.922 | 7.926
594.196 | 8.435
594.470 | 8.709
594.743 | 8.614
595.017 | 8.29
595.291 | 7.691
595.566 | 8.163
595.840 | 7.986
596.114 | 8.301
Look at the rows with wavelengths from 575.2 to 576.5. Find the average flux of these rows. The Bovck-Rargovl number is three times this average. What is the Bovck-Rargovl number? 25.3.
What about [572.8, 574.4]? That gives 25.7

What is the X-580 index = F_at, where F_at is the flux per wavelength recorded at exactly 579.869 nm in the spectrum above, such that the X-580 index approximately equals 9.221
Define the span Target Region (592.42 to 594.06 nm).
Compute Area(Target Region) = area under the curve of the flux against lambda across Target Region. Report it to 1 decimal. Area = 13.7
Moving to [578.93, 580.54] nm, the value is 14.2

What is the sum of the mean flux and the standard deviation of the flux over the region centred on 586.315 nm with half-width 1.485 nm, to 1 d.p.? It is 8.9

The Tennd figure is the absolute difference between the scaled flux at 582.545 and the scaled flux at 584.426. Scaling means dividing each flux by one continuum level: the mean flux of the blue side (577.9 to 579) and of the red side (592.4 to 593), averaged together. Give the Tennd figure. 0.05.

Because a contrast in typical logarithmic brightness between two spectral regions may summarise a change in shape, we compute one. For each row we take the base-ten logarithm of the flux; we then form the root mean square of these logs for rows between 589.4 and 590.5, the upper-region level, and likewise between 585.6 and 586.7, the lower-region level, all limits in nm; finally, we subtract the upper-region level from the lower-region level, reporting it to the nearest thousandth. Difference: 0.018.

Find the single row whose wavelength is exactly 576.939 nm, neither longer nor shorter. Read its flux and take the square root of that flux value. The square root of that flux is 3.06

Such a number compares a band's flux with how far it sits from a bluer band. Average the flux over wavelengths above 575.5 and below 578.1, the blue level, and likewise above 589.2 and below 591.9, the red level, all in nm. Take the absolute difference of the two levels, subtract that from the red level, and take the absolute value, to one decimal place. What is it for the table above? 8.0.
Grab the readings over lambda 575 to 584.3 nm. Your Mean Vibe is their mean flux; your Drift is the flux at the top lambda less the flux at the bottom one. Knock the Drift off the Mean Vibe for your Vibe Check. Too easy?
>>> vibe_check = 7.6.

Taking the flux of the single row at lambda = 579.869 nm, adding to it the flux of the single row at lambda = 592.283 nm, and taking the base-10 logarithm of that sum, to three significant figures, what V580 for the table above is 1.25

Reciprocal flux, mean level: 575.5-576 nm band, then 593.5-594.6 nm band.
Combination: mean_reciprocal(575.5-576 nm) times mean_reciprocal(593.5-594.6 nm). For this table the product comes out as 0.0141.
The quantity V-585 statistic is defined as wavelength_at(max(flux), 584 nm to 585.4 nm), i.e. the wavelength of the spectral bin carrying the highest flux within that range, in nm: 584.157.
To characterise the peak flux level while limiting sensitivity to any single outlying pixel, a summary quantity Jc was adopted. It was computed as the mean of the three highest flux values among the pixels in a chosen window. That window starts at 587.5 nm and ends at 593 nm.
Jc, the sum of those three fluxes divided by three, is 8.89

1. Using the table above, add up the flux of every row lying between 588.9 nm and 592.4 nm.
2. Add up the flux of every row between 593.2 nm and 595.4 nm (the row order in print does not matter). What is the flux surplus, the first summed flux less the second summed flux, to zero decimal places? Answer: 38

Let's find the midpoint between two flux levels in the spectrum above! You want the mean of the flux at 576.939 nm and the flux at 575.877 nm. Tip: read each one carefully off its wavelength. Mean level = 8.82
